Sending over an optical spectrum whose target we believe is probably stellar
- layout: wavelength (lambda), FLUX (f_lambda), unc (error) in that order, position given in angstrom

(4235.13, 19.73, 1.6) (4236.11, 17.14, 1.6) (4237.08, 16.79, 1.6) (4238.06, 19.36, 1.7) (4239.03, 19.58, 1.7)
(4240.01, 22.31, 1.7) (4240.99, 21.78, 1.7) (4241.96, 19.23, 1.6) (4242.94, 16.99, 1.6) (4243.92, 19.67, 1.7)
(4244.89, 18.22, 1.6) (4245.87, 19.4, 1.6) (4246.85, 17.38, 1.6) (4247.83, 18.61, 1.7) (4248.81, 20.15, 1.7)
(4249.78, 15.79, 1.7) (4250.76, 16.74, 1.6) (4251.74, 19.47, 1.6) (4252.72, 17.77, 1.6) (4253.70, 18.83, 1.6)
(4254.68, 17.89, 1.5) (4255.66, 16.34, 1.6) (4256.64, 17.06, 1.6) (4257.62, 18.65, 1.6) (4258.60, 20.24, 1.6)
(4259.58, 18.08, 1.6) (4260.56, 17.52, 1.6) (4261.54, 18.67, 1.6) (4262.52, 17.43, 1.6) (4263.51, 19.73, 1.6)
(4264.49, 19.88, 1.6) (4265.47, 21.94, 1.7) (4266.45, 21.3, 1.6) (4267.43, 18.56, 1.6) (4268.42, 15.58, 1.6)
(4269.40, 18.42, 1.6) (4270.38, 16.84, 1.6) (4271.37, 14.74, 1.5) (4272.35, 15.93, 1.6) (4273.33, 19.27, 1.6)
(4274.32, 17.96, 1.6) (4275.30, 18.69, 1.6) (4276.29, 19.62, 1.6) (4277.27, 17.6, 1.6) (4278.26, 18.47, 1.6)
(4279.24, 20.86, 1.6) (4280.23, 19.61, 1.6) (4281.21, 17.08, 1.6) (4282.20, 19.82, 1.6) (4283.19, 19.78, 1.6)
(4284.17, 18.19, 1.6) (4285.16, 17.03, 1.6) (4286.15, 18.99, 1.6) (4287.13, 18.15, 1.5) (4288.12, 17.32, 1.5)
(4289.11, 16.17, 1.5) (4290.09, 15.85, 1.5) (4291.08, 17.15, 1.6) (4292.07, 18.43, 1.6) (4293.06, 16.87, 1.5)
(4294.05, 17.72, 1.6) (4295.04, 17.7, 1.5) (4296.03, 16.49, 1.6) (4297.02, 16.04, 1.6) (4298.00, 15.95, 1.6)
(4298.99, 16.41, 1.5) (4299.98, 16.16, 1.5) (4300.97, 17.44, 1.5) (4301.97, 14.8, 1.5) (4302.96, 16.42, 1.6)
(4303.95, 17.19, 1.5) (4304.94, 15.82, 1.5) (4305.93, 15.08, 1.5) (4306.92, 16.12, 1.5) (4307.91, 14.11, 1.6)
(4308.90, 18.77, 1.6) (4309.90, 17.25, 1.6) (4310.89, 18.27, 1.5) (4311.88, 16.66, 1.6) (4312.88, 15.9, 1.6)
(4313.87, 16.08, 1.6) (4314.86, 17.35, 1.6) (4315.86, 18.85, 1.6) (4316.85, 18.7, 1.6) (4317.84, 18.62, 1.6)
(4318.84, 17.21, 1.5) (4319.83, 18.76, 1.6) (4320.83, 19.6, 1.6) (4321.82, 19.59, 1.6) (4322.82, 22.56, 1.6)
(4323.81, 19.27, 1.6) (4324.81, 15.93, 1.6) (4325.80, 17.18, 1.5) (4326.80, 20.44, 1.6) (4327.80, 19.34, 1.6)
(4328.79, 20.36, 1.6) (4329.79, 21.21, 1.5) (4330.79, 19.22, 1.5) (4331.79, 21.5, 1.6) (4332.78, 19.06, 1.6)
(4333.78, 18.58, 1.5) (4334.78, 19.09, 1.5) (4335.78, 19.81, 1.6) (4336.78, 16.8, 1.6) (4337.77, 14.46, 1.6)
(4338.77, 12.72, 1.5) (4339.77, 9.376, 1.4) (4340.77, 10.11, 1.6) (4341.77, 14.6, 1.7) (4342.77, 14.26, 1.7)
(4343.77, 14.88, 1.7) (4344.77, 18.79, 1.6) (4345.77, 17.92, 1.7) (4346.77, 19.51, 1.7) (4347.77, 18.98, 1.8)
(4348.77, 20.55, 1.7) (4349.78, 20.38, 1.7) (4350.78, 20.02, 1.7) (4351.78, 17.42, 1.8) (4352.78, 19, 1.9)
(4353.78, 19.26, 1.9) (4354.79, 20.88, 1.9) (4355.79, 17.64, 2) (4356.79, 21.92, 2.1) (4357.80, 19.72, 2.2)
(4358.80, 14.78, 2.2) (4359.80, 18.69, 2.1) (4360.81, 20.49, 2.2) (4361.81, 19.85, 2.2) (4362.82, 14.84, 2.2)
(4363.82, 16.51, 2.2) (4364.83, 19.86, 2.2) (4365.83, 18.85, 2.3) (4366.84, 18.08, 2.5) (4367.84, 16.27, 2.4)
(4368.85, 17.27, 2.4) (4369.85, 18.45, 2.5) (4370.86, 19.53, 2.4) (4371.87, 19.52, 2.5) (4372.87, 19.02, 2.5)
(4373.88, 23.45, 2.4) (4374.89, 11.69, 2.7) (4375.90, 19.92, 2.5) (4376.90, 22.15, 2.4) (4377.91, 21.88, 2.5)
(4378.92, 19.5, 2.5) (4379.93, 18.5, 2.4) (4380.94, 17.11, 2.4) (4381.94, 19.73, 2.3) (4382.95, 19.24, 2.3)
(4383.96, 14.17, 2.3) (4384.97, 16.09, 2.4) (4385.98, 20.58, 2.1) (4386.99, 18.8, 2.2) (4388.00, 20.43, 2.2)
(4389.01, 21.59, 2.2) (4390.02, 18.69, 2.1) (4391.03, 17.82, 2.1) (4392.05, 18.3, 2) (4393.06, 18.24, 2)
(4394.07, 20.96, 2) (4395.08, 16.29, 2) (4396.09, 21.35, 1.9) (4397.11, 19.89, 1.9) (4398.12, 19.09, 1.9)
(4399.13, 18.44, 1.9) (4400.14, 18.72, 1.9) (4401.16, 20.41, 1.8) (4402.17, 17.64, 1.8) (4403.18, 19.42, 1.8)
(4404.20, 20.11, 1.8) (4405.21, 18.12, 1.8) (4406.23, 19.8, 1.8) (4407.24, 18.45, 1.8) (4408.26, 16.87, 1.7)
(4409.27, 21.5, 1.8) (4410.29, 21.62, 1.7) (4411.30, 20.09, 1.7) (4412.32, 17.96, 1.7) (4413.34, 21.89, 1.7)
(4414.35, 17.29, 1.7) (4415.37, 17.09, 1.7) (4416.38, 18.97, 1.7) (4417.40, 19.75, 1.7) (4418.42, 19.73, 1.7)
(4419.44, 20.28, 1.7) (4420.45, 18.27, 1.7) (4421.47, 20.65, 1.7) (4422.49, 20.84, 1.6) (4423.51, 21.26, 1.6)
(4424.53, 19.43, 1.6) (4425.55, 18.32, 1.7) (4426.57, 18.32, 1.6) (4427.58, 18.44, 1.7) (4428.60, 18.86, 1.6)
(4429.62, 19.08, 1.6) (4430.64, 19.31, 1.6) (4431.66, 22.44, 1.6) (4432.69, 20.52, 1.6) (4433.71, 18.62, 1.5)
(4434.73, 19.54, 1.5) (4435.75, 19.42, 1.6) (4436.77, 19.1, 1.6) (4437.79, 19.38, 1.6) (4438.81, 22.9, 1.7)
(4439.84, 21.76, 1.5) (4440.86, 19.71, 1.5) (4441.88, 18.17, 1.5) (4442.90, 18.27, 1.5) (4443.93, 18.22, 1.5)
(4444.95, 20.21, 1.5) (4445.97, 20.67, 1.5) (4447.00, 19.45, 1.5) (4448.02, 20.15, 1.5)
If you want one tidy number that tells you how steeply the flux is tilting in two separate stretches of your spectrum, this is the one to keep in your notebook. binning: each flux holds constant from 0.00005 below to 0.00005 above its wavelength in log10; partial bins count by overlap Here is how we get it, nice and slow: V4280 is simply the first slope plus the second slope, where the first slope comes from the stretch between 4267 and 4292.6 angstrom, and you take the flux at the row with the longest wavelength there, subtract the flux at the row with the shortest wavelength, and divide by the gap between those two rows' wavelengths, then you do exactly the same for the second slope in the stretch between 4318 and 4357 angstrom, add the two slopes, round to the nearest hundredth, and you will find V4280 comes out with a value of 0.12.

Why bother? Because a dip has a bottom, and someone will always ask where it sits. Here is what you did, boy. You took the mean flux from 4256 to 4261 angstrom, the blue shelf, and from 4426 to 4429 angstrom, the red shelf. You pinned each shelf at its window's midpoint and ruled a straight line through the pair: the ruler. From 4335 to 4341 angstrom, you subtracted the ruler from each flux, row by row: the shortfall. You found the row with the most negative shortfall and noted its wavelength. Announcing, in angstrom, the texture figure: 4339.77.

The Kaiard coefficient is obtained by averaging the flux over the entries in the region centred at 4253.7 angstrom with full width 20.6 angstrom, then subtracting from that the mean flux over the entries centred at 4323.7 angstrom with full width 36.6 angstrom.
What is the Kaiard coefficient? 1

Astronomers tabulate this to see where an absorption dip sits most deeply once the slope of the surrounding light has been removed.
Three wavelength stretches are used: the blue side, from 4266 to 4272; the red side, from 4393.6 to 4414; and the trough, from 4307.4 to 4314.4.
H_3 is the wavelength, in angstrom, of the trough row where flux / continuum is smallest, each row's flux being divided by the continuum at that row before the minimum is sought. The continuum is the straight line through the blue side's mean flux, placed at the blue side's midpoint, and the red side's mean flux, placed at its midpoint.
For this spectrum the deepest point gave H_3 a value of 4307.91 angstrom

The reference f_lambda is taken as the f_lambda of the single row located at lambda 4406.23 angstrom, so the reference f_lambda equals 19.8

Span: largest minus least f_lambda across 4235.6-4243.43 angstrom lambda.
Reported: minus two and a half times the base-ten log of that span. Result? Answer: -1.9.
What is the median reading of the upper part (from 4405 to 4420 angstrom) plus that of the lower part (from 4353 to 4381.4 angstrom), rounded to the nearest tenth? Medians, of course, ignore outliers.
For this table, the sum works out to 38.9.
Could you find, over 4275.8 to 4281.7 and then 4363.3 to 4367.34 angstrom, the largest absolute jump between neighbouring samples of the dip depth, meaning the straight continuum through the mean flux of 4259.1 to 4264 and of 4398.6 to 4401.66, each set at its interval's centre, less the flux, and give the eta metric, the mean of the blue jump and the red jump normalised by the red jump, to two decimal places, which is 0.88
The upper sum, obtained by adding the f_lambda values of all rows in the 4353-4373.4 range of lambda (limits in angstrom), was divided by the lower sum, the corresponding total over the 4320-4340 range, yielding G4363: 1.01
